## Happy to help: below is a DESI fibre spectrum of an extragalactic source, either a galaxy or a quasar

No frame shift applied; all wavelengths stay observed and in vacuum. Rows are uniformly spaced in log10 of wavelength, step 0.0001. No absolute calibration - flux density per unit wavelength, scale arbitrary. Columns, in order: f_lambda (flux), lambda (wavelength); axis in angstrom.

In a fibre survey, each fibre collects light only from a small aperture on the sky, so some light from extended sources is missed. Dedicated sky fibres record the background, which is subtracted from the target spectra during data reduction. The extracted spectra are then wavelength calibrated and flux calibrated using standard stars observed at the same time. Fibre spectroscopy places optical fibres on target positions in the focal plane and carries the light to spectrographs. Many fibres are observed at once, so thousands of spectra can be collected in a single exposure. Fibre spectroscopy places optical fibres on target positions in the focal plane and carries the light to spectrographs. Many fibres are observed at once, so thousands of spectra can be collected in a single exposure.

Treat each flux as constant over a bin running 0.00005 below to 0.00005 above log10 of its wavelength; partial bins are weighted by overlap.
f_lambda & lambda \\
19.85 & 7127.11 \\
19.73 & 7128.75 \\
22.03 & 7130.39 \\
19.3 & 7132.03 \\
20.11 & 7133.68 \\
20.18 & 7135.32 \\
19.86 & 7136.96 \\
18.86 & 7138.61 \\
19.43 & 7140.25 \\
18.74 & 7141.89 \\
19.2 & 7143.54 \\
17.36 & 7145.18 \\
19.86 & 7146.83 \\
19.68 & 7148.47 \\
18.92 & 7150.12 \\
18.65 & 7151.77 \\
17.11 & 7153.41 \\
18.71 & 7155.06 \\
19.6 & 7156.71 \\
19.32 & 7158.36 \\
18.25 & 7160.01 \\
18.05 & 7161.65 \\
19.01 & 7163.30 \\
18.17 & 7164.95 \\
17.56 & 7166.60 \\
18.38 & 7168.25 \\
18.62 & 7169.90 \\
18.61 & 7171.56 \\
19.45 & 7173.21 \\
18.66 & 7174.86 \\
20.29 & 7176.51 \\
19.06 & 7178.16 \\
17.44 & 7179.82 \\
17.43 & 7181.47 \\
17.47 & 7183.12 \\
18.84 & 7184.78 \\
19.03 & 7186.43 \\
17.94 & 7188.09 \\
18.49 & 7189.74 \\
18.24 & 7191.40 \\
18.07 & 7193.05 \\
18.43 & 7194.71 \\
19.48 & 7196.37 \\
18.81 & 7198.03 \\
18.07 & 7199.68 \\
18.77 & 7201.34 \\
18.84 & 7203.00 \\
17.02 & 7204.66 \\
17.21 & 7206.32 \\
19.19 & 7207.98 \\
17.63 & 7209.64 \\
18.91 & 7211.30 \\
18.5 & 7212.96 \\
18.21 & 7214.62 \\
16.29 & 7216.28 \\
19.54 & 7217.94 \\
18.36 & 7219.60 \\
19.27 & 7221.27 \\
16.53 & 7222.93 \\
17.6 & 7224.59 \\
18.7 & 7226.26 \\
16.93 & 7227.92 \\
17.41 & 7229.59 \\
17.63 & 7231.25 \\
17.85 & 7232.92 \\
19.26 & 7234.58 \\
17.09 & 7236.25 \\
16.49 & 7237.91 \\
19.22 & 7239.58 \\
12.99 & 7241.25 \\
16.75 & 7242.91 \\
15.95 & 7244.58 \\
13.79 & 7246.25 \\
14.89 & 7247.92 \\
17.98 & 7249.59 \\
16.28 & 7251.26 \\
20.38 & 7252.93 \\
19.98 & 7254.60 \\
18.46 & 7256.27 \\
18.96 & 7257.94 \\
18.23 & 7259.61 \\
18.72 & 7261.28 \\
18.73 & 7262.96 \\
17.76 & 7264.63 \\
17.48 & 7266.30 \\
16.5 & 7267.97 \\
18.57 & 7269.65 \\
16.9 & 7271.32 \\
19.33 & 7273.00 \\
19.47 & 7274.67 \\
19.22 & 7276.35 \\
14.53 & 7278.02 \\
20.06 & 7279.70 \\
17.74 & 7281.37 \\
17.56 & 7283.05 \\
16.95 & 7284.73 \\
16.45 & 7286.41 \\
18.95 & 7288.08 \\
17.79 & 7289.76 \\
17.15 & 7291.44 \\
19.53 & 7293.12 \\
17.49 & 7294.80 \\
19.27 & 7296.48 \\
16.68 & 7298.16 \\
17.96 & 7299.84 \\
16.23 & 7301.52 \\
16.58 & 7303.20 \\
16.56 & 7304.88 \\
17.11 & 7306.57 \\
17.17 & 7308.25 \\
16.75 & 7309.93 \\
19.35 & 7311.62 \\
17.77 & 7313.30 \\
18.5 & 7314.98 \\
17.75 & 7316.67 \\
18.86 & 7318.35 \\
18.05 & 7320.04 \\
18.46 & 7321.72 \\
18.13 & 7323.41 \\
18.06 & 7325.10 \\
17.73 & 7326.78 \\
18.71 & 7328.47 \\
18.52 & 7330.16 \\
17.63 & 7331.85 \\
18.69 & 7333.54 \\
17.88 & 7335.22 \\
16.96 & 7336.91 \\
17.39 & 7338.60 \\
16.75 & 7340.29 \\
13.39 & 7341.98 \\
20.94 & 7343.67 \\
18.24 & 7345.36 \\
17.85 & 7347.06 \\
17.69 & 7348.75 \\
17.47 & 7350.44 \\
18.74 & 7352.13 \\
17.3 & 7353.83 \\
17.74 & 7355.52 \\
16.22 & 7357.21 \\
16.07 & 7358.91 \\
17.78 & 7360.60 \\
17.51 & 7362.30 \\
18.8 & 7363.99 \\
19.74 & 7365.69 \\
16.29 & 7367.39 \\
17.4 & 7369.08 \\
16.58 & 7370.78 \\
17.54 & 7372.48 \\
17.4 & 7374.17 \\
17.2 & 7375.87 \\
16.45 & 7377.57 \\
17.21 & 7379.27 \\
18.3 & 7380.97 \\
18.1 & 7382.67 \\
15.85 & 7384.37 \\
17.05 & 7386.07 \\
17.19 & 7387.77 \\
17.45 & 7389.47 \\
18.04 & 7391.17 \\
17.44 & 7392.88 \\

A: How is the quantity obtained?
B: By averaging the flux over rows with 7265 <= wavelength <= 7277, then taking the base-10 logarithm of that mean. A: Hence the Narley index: 1.26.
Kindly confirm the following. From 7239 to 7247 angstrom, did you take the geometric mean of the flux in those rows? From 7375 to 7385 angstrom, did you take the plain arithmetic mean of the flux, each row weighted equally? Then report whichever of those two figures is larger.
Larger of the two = 17.2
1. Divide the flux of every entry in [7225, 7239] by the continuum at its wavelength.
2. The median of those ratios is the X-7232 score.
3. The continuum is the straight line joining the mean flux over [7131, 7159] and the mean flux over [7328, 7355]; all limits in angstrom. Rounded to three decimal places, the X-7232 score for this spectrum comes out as 0.946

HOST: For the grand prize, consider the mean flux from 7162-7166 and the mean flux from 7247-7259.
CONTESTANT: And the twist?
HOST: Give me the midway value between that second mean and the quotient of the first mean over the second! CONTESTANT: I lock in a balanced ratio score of 9.6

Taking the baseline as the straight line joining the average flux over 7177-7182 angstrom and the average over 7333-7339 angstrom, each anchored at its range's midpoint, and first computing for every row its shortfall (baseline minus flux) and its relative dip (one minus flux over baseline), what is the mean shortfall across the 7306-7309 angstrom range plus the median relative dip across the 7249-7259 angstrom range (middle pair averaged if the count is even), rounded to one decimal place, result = 0.6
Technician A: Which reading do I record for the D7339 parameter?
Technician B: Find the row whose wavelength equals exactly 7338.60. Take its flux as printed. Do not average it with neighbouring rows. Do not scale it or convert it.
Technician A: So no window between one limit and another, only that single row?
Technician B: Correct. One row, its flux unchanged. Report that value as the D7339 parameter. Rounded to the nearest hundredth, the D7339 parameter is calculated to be 17.39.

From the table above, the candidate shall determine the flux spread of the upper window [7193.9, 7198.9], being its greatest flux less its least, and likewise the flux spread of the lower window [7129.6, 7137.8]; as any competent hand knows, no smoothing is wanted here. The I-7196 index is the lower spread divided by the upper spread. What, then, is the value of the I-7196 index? 2.6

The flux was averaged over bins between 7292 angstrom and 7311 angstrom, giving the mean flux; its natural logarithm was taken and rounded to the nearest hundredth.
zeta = 2.86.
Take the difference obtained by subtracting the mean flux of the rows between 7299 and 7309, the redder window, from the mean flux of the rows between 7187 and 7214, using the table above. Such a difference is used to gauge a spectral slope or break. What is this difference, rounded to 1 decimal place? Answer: 1.4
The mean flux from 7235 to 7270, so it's 17.4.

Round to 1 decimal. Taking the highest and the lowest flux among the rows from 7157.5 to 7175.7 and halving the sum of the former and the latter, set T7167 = 18.5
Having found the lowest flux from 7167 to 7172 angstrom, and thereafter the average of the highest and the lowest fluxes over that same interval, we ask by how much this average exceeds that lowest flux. 0.1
